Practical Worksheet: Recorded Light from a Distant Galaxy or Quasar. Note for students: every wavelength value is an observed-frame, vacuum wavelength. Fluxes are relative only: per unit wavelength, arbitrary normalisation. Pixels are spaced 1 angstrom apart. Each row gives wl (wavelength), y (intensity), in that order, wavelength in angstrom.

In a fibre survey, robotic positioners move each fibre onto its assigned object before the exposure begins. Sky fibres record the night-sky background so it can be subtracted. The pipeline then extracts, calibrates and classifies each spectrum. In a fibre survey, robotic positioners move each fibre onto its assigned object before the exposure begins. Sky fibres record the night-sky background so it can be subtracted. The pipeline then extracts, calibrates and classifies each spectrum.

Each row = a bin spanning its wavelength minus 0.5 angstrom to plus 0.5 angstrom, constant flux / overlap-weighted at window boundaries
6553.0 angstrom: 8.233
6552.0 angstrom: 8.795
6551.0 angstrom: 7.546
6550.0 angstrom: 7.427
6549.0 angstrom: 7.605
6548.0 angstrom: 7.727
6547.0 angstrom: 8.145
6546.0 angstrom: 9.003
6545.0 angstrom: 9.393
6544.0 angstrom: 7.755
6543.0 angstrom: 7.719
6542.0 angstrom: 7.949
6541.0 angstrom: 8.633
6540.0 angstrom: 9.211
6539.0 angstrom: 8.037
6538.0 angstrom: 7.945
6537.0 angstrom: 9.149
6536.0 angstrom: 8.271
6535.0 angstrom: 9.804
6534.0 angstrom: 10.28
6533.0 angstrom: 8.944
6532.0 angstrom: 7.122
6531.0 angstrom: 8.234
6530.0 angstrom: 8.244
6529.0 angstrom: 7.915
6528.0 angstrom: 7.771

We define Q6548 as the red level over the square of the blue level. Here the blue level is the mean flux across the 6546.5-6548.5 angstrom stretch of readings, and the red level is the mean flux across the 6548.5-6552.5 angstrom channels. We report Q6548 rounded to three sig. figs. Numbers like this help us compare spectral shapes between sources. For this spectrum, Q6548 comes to 0.125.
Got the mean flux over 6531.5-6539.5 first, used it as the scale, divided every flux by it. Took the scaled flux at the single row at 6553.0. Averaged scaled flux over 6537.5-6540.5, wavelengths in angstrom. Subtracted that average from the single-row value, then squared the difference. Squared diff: 0.0004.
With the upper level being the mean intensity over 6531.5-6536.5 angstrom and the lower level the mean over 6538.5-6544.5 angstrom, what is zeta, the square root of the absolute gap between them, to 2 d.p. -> 0.82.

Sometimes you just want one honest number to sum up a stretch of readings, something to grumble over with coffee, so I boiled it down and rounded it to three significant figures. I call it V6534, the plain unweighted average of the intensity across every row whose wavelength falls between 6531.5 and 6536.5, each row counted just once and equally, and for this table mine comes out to 8.88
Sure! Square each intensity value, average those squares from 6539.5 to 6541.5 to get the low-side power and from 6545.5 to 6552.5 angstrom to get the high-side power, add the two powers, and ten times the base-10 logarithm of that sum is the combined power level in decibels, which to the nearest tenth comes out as 21.6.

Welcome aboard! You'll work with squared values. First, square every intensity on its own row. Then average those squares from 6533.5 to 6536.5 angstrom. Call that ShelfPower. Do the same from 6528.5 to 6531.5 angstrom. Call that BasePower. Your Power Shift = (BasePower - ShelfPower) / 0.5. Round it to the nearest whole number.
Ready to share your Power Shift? -48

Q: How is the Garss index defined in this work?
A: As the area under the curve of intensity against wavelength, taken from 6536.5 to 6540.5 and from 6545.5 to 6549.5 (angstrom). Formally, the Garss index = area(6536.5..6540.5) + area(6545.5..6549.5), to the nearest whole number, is 67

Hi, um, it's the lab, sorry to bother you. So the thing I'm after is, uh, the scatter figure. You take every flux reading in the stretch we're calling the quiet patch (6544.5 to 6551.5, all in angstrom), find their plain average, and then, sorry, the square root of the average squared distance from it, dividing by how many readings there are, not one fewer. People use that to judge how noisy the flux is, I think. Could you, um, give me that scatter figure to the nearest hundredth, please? 0.72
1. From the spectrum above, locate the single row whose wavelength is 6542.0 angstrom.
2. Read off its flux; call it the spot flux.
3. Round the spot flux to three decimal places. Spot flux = 7.949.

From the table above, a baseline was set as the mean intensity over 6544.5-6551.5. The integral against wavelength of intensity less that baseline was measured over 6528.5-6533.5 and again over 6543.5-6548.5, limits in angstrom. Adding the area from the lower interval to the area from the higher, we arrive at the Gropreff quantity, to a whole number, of 1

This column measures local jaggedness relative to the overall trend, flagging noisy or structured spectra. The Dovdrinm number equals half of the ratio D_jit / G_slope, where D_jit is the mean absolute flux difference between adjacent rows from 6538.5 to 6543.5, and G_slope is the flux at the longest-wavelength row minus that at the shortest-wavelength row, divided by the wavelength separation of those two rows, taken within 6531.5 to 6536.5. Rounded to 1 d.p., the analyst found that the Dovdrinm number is 1.2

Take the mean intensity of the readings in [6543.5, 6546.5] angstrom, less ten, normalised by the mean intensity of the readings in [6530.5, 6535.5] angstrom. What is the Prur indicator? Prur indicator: -0.14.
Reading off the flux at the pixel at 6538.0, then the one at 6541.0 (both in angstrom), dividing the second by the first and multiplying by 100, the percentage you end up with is 109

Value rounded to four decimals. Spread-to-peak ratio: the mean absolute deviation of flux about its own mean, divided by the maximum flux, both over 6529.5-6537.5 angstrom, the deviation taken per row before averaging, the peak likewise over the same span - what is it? 0.0767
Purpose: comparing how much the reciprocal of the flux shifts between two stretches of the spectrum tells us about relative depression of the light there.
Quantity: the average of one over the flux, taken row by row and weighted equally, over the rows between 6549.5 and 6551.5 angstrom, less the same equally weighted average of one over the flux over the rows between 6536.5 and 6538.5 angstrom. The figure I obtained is 0.016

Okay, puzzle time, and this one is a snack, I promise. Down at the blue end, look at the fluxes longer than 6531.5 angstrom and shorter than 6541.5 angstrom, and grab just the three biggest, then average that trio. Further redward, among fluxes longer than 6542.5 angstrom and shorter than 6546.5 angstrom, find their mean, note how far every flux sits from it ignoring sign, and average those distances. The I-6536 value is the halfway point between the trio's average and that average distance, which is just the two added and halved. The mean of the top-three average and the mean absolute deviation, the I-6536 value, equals 5.25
